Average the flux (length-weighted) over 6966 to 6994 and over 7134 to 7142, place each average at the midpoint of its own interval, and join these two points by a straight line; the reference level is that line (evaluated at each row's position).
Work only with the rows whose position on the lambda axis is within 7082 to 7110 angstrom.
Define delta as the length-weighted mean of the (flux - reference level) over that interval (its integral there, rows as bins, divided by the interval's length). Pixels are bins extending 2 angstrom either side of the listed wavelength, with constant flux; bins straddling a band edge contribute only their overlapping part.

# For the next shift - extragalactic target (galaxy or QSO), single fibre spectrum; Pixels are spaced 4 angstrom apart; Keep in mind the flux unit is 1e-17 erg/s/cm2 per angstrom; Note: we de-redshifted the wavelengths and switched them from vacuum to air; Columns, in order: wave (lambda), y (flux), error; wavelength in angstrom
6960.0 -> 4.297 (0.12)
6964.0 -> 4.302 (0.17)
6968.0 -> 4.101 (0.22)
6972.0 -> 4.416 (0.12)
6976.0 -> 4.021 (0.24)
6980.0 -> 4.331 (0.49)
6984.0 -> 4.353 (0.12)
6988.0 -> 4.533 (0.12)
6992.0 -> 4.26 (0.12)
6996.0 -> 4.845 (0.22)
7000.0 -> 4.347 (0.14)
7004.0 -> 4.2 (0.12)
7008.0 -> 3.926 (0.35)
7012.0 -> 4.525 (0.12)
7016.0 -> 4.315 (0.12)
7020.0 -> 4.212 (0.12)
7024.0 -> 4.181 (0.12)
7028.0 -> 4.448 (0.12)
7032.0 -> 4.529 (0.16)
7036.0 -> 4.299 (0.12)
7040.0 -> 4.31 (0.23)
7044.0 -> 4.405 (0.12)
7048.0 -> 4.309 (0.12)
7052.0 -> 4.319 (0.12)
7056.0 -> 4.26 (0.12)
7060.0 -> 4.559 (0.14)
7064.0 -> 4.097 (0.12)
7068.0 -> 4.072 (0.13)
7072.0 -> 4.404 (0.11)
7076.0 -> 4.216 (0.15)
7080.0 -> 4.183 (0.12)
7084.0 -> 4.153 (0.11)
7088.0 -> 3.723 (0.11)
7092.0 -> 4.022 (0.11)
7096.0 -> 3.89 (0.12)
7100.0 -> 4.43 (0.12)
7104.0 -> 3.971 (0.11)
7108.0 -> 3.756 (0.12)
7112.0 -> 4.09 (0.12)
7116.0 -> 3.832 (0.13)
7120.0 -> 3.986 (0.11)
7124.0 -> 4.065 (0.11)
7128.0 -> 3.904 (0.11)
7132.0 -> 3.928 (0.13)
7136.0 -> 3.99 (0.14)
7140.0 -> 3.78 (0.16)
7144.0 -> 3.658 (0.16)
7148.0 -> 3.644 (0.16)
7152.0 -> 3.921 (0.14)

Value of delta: 0.00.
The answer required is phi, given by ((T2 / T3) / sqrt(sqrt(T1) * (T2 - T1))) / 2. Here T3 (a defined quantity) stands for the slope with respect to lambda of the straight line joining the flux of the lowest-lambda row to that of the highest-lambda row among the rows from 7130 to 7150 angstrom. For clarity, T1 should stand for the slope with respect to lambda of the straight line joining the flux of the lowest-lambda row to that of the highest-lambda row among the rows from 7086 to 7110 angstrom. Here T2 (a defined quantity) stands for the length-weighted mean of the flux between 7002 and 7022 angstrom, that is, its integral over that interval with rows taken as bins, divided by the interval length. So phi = -288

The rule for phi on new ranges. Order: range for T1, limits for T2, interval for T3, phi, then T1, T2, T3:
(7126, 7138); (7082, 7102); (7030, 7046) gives -303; 0.011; 4.04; -0.01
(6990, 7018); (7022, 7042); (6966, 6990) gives 221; 0.002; 4.35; 0.02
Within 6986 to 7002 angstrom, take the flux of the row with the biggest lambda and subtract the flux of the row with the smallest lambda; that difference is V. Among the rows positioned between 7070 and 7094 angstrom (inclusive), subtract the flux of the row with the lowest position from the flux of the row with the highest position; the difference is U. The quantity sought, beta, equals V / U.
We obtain 0.49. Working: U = -0.4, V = -0.19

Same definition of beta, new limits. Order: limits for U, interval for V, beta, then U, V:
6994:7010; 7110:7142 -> 0.34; -0.9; -0.31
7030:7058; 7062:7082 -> -0.32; -0.3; 0.09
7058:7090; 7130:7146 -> 0.32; -0.8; -0.27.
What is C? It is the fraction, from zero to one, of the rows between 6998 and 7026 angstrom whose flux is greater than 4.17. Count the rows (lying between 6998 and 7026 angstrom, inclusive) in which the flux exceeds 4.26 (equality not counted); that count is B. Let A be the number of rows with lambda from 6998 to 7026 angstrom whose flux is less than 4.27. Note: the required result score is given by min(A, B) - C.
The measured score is 2.14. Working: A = 4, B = 3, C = 0.9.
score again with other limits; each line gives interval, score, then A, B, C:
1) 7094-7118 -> 0.83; 5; 1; 0.2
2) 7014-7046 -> 1.00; 2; 6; 1.0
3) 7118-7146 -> 0.00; 7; 0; 0.0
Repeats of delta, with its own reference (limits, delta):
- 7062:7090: 0.08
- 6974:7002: 0.12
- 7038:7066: 0.22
